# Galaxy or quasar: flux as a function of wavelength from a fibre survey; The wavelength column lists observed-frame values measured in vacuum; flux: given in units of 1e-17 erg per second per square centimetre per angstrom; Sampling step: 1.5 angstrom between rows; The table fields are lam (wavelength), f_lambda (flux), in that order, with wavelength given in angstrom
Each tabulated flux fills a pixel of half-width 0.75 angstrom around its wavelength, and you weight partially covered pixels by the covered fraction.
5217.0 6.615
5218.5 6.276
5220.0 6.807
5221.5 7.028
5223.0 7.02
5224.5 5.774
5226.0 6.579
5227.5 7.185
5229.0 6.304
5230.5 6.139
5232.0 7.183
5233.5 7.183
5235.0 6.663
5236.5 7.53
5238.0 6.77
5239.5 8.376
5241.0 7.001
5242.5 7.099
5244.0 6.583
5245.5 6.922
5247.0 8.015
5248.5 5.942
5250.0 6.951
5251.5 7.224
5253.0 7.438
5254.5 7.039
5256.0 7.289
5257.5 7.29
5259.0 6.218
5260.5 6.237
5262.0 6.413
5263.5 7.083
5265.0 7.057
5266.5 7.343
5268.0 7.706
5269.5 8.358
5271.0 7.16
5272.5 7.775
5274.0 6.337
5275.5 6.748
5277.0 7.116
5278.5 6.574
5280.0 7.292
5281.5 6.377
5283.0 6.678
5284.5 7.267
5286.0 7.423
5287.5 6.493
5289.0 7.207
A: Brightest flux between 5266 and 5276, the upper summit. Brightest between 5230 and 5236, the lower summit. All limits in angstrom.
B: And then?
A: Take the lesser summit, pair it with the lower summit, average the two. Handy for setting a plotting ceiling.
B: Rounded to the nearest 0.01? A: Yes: 7.18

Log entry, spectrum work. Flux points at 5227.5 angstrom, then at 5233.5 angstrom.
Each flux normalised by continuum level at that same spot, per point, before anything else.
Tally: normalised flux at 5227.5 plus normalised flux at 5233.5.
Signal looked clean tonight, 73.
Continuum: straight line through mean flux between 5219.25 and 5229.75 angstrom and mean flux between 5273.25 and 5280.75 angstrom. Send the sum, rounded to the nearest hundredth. 2.15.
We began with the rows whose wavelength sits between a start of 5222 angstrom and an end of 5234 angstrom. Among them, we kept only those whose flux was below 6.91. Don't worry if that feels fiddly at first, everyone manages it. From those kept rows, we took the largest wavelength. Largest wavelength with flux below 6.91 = 5230.5 angstrom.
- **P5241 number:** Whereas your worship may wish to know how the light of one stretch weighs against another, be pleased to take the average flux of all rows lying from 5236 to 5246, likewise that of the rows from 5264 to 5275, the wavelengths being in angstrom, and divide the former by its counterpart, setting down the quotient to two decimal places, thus 0.97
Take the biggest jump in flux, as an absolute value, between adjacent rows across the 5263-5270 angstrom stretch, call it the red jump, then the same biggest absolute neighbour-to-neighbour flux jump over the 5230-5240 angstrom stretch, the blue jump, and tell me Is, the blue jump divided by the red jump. 2.5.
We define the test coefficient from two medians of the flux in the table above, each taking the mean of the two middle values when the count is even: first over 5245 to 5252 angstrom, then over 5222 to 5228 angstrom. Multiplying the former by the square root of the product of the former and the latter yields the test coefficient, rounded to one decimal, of 47.8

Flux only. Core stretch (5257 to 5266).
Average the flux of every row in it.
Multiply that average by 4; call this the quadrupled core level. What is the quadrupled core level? 26.9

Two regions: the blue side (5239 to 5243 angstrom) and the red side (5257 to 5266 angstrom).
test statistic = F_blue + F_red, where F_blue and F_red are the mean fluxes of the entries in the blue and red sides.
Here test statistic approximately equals 14.2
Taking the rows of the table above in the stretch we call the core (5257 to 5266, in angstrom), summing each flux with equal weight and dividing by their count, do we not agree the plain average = 6.7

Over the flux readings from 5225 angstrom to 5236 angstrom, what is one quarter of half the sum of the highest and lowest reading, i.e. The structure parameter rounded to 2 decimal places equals 1.67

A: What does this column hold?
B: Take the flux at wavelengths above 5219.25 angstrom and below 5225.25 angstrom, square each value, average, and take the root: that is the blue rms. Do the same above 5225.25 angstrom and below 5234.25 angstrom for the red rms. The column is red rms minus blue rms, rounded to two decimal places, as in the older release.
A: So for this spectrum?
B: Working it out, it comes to 0.10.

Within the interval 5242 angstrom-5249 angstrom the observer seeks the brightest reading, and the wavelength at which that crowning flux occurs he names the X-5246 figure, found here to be 5247.0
